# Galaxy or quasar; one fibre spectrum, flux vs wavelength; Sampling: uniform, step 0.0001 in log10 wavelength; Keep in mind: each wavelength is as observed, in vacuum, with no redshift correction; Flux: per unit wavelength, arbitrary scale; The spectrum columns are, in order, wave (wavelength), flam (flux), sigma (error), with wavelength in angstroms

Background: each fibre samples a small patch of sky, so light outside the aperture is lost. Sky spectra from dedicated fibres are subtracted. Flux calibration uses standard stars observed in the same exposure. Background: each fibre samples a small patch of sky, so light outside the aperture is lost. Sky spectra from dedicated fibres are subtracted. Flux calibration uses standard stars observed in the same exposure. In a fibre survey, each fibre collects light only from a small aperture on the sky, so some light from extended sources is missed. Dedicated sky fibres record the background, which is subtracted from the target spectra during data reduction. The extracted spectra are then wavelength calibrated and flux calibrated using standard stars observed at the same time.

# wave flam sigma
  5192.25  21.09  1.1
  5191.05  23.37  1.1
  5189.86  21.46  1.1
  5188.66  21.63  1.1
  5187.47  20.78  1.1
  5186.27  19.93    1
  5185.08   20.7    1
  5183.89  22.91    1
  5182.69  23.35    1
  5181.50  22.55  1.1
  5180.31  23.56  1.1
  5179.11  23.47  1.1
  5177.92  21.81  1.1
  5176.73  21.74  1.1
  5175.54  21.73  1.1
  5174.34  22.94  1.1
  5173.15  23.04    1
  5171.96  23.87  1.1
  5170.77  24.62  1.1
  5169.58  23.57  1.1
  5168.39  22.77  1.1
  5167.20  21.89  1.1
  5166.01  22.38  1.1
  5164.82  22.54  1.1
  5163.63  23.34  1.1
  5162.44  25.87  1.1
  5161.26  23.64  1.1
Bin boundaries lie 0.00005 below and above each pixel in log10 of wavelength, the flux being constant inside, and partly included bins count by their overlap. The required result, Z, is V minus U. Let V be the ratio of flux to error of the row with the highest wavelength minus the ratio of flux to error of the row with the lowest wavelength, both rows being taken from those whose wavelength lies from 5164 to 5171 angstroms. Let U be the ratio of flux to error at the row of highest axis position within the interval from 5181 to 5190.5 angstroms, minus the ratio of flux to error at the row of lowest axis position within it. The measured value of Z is 2.9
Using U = -1.0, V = 1.9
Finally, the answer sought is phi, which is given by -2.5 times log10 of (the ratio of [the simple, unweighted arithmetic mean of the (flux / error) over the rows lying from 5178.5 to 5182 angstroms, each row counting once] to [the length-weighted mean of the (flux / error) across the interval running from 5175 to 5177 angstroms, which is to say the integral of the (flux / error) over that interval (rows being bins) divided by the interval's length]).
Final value -0.07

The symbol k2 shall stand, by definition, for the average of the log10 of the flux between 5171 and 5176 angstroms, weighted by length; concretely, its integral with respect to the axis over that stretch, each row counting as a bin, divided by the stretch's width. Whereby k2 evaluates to 1.36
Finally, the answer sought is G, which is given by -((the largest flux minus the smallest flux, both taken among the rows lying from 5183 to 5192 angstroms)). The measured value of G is -3.4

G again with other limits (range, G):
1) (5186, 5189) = -1.7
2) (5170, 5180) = -2.9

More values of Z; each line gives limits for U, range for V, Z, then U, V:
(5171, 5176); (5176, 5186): 2.9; -1.9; 0.9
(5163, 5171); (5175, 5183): 2.4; 1.2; 3.6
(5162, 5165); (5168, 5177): 2.1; -3.0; -0.9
